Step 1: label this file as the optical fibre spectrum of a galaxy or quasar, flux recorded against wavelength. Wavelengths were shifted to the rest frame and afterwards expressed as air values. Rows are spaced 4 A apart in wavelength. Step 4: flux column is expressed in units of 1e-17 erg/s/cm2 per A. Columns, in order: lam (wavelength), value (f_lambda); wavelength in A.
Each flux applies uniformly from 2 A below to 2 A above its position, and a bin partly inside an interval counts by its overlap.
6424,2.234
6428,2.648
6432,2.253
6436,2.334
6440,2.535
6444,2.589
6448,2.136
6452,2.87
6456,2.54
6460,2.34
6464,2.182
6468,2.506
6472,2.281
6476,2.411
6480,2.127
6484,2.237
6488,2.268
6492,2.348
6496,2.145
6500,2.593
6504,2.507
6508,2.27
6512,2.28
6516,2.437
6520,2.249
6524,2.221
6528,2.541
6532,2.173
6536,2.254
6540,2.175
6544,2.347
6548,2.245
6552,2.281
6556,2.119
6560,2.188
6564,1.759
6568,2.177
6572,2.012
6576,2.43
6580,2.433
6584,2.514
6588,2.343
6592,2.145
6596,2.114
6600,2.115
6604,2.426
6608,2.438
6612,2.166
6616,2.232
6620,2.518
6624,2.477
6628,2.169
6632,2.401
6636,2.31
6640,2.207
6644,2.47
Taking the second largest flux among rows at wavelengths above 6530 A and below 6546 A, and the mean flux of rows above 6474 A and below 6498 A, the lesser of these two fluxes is 2.25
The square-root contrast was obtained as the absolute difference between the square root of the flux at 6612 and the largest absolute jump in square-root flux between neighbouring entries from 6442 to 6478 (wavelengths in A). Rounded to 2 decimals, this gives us 1.24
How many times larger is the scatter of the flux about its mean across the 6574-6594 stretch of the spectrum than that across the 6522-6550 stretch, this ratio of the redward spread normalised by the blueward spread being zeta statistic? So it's 1.1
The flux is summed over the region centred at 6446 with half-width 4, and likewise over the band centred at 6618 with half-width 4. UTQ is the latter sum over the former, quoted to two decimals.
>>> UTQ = 1.01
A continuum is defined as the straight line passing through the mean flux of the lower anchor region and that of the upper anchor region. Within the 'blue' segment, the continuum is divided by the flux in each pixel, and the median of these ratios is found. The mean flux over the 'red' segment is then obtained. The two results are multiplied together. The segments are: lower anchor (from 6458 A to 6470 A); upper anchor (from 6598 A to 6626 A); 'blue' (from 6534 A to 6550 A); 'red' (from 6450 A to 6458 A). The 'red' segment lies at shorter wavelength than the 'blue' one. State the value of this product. 2.81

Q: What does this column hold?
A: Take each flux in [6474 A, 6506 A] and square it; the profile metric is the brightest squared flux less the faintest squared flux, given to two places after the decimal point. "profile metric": 2.20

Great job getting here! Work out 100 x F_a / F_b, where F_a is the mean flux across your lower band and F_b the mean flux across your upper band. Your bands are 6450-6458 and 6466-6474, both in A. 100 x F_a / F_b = 113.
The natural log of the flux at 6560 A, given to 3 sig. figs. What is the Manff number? 0.783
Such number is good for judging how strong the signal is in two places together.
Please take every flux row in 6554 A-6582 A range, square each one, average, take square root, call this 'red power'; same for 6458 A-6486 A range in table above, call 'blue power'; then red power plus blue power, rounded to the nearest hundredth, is 4.47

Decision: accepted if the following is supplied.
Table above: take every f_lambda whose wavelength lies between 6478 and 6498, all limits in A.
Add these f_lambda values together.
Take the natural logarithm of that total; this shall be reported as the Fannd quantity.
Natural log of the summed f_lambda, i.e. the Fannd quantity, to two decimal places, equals 2.41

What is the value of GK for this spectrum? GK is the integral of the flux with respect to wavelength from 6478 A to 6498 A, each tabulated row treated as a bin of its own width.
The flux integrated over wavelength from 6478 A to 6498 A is 44.5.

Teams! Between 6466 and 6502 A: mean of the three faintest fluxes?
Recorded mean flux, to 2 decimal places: 2.17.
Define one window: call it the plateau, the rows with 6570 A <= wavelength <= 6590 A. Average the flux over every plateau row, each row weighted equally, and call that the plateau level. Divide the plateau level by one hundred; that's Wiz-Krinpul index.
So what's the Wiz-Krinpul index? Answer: 0.0235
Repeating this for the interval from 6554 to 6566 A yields 0.0202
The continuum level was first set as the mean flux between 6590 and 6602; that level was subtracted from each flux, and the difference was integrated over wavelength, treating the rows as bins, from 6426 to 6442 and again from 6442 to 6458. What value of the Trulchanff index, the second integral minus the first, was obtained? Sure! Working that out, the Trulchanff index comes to 1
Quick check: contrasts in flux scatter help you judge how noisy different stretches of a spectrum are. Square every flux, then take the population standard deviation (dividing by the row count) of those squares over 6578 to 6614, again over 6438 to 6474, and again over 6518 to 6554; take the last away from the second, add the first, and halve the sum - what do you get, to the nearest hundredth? 0.64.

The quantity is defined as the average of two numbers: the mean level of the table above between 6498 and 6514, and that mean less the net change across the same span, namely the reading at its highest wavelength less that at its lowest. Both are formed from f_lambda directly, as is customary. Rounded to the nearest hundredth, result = 2.57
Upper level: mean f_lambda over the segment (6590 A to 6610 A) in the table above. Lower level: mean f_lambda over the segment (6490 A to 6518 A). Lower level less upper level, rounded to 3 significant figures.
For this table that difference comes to 0.121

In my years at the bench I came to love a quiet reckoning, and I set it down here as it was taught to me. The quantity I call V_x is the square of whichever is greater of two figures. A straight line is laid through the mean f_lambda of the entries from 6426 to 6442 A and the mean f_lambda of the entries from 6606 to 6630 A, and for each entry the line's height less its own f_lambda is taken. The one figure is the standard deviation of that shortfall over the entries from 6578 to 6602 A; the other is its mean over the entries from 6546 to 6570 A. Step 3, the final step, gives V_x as 0.058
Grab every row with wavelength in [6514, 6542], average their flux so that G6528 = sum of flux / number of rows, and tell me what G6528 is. 2.293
